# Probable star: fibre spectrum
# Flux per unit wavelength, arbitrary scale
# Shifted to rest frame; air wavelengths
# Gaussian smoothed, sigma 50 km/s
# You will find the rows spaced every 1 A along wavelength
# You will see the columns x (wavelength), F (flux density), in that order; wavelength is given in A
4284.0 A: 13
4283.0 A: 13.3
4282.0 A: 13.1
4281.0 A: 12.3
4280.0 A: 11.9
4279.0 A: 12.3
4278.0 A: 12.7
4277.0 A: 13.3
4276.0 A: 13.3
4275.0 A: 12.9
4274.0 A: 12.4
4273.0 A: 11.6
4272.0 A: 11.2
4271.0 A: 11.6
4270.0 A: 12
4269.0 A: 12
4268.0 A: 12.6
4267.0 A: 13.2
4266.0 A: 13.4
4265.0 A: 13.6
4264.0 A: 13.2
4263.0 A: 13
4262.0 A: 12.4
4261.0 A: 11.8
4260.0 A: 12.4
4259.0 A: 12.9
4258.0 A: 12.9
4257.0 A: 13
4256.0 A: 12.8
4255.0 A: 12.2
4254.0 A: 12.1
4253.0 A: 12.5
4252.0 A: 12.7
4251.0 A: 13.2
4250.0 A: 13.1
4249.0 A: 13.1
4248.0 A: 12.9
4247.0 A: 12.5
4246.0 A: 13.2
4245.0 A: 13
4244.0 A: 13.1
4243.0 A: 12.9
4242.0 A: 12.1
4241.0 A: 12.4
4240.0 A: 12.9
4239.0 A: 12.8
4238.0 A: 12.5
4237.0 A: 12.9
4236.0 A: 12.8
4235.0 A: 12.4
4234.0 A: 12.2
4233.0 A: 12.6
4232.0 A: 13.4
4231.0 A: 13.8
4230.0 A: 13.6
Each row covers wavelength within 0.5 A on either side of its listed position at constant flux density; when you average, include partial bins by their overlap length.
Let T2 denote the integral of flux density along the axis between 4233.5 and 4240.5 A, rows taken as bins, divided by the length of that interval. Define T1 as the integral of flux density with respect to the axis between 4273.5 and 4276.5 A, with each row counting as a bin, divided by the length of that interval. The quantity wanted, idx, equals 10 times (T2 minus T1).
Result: -2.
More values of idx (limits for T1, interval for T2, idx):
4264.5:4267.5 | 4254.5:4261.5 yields -8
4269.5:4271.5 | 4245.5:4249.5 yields 11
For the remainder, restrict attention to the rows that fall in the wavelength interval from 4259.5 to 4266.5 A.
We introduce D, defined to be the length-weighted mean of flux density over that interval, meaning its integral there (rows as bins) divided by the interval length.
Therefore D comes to 12.8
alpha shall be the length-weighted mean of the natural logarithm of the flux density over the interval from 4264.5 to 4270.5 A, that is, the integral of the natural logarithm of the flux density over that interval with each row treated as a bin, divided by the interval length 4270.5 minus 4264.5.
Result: 2.55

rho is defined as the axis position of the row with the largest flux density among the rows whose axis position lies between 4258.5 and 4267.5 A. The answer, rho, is 4265.0 A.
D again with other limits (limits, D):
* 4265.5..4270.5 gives 12.6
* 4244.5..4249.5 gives 12.9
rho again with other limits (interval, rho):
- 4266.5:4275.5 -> 4267.0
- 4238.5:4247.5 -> 4246.0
